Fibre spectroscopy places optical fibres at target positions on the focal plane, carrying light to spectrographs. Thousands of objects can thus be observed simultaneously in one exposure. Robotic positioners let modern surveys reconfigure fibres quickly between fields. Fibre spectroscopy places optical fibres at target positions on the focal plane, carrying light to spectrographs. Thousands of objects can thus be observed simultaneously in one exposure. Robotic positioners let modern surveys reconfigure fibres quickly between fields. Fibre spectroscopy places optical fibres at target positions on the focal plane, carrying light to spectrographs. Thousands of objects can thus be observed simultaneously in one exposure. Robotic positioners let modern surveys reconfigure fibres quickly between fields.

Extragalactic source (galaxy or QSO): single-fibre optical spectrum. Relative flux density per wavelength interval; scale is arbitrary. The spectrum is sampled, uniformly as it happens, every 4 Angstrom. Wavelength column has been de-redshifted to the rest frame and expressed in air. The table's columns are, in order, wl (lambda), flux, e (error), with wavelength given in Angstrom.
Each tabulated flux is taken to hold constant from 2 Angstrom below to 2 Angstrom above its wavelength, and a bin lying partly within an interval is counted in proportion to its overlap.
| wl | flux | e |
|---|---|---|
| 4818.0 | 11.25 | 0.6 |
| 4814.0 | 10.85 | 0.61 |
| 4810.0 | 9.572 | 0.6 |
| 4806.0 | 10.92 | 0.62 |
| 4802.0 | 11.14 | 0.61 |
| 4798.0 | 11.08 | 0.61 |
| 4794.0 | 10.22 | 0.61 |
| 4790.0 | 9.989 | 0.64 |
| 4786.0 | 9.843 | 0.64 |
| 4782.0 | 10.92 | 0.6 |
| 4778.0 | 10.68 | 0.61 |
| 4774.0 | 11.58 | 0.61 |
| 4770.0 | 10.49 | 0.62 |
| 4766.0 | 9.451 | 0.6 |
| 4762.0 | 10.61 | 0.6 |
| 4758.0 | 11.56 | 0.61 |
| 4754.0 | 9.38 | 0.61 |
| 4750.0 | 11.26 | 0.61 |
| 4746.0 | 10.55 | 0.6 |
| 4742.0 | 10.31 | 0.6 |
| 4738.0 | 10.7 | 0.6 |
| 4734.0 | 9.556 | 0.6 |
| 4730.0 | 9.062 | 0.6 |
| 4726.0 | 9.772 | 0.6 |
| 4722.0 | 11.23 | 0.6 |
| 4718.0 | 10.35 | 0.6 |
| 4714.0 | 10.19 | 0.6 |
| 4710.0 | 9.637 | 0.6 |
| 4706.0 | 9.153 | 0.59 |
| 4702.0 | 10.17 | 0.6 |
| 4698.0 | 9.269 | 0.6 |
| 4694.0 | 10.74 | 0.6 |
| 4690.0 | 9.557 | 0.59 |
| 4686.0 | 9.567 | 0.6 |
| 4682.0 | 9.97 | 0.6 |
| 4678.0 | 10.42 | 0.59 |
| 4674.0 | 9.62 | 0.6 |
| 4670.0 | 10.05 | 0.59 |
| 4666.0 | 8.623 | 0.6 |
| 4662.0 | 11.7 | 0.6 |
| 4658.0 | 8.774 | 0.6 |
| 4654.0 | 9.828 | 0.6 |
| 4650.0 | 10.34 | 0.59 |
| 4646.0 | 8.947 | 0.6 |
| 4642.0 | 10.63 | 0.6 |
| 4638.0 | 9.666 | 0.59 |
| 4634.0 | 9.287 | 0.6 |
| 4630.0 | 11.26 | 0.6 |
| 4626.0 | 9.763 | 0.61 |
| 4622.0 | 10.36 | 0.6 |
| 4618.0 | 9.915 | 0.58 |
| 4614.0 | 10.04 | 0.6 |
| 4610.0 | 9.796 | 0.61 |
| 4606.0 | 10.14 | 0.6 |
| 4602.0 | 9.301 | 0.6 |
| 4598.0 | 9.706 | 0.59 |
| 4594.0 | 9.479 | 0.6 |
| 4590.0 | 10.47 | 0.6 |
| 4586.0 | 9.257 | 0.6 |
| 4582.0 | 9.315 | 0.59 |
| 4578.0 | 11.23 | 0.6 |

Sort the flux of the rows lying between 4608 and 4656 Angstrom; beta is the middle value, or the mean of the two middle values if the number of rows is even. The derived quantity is 9.9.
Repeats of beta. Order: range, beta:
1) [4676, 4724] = 10.1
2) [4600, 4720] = 9.9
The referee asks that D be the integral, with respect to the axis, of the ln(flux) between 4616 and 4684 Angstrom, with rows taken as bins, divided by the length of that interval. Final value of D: 2.29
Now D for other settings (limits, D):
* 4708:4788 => 2.34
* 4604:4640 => 2.30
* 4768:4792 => 2.36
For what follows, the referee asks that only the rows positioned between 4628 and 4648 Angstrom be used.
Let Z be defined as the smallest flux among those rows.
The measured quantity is 8.947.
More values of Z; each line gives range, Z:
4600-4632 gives 9.301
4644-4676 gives 8.623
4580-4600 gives 9.257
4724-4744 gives 9.062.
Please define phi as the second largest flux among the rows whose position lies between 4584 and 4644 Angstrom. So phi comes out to 10.63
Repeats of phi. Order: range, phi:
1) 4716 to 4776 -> 11.56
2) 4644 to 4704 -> 10.74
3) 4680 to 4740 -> 10.74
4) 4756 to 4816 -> 11.56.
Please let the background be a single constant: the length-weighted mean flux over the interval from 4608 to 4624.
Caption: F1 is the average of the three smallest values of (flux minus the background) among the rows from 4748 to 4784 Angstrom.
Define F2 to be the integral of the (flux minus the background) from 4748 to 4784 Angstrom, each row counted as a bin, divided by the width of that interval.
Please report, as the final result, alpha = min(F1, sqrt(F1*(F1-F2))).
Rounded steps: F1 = -0.25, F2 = 0.63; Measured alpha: -0.25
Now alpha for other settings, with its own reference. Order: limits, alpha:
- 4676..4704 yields -0.56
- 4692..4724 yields -0.67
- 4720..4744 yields -0.56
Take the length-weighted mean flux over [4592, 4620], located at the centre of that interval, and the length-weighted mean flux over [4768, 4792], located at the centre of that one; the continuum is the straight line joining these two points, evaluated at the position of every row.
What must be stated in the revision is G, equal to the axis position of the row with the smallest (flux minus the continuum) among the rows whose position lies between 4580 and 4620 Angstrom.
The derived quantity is 4602.0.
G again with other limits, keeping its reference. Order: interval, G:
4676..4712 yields 4706.0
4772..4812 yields 4810.0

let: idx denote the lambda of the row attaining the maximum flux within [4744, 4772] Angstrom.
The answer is 4758.0 Angstrom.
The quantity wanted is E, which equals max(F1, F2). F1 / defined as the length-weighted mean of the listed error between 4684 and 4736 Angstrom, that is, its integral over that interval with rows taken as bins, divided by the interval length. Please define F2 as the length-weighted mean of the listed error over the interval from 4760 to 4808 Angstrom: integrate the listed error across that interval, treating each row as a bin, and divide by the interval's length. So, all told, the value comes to 0.614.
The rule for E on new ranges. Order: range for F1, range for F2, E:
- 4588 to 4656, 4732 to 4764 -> 0.604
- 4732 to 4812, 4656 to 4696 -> 0.610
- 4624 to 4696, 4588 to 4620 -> 0.598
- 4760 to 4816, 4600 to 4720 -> 0.613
